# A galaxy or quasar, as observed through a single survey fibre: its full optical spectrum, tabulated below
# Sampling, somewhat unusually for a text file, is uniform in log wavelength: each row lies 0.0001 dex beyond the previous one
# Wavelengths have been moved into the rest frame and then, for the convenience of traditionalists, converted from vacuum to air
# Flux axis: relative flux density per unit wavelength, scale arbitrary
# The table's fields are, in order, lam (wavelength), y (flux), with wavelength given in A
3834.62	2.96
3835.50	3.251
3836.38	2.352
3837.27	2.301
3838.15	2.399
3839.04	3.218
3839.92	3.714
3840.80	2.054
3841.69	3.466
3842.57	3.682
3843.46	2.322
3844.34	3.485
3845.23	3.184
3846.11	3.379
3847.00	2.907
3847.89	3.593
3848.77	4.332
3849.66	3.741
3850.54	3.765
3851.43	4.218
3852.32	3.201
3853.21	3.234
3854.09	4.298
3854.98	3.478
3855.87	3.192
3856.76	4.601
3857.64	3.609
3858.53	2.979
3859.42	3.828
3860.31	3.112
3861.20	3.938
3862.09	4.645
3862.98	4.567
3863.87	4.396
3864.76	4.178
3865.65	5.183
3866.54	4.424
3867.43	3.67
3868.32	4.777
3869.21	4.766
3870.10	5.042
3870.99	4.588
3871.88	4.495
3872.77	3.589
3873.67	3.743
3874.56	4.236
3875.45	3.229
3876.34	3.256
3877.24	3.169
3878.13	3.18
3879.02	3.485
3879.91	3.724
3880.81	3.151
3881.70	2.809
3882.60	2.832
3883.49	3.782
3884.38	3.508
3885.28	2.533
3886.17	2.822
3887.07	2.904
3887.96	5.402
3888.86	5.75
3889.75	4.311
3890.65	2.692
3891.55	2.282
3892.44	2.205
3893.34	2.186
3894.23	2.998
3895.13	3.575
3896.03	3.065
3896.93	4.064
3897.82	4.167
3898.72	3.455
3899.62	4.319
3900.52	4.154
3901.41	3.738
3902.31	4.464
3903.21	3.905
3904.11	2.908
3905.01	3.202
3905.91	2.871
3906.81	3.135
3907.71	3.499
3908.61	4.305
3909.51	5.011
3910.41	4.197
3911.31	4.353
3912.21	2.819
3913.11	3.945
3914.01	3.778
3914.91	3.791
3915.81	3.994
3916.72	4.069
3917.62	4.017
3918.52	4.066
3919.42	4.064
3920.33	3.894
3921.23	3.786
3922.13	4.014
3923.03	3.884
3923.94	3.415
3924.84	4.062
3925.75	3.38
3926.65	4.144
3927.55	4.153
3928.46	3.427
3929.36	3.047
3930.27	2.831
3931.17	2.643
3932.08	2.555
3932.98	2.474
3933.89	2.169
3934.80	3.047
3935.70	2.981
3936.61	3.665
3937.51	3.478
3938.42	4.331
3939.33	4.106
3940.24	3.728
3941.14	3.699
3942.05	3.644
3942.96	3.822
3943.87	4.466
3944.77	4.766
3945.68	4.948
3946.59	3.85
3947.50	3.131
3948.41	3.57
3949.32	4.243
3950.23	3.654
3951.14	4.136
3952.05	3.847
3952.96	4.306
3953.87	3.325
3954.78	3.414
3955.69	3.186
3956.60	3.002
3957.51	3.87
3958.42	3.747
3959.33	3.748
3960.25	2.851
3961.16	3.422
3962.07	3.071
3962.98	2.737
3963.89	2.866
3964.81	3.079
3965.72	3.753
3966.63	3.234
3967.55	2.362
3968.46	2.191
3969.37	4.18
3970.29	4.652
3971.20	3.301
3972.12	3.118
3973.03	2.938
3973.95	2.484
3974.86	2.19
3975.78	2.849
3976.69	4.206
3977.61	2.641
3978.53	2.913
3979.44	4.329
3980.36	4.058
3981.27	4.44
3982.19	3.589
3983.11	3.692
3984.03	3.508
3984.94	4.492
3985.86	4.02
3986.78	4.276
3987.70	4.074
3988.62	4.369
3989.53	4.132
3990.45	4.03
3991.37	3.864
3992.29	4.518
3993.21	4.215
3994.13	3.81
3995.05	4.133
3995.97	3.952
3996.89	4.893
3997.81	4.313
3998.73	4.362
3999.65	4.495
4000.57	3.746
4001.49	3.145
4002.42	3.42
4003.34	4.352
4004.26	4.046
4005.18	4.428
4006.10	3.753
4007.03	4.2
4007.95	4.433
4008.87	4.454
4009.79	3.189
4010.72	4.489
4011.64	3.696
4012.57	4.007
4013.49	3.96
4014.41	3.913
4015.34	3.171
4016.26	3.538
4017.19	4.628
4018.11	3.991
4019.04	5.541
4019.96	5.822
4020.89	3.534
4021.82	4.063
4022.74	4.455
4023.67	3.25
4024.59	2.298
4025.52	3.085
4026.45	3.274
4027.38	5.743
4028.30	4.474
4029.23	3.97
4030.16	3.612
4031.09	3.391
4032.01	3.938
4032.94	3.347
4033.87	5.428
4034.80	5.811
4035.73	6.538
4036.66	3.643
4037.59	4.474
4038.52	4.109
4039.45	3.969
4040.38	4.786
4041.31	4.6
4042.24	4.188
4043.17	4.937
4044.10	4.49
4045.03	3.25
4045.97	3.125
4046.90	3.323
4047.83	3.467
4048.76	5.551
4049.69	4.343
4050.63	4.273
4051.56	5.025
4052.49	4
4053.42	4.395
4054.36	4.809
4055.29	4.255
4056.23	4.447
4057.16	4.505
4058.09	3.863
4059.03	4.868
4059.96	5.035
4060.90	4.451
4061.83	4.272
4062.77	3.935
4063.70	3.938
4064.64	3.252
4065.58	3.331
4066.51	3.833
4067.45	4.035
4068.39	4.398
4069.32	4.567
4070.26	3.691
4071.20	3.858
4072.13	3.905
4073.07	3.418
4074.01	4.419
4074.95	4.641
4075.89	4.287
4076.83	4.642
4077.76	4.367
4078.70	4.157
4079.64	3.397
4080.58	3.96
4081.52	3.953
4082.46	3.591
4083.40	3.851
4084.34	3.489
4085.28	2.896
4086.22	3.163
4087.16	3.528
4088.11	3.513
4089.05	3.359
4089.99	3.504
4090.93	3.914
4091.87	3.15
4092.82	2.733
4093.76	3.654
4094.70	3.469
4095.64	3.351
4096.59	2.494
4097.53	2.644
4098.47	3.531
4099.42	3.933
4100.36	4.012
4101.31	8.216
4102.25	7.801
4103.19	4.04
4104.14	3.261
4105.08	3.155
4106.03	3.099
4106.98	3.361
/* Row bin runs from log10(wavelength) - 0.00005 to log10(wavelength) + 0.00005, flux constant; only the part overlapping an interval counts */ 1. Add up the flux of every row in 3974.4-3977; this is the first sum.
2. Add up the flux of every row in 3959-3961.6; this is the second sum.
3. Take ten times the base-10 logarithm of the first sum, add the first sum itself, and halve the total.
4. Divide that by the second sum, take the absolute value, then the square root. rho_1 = 0.97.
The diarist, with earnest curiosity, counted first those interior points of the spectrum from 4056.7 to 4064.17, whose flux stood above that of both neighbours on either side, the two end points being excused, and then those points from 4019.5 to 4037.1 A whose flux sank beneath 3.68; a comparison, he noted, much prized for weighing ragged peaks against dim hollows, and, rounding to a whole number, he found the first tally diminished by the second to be -8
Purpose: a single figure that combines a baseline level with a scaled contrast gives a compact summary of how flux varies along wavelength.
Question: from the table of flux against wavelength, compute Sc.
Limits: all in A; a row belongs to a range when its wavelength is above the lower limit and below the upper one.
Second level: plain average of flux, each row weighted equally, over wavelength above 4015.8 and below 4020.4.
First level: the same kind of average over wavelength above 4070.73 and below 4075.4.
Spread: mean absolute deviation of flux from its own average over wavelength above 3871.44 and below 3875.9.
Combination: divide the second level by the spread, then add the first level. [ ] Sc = 15.6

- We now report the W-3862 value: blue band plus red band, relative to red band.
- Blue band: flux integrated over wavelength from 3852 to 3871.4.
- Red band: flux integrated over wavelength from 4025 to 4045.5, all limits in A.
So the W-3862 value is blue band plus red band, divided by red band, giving 1.90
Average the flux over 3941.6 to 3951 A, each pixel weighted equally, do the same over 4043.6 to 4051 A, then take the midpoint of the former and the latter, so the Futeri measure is 3.99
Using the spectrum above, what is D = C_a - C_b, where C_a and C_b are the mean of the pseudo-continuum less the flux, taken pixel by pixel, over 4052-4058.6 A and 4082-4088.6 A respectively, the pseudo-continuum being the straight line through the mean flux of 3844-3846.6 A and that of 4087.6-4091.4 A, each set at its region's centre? -0.9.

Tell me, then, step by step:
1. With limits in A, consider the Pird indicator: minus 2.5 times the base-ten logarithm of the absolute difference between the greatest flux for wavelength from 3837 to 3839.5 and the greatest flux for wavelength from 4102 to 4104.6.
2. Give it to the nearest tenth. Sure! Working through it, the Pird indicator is -1.7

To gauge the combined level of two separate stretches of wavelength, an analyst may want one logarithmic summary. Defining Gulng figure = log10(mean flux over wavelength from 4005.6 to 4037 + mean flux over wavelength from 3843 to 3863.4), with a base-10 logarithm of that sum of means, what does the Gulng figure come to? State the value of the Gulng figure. 0.891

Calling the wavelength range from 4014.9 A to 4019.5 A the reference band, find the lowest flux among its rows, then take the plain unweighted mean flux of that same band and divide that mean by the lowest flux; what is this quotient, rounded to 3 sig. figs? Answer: 1.32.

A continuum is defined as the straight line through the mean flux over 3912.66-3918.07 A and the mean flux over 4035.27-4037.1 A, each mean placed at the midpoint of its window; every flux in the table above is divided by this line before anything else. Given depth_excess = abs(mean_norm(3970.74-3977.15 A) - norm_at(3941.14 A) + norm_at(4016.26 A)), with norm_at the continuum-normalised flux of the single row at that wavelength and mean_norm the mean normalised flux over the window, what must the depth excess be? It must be 0.51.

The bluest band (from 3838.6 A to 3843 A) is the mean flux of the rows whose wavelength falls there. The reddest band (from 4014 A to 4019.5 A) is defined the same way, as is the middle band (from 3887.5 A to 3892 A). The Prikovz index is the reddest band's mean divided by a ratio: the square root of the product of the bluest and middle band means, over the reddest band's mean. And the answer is 4.7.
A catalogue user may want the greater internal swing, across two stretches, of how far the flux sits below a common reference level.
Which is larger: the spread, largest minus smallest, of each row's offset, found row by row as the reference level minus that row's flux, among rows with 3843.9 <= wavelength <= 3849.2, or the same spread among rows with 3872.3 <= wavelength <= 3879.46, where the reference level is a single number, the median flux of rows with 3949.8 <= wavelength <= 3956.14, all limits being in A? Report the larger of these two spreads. 1.4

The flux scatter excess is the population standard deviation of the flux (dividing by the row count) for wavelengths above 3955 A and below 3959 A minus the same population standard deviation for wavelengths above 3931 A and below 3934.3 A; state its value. 0.2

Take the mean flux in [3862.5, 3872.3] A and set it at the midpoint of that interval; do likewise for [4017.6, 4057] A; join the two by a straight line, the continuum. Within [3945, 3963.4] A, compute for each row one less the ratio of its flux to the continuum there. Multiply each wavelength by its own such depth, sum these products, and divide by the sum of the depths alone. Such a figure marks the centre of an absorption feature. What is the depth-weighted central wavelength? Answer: 3956.4 A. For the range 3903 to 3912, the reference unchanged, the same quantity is 3905.6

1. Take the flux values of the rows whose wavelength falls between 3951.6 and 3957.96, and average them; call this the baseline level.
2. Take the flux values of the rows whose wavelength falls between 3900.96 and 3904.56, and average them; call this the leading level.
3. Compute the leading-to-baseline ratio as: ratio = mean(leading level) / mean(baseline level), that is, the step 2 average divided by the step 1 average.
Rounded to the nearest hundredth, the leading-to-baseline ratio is 1.05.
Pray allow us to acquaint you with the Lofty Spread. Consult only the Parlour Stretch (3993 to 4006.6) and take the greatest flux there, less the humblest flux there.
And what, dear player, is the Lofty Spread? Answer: 1.7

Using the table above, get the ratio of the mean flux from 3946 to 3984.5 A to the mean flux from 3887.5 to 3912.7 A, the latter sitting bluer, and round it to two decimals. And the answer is 0.93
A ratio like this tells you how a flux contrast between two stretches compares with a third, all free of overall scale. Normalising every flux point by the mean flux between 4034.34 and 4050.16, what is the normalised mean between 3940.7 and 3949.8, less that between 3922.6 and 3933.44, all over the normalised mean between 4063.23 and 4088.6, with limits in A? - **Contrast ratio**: 0.18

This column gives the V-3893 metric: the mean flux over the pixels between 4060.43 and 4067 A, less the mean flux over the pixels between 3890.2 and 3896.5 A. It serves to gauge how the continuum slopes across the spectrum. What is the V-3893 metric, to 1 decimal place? 1.1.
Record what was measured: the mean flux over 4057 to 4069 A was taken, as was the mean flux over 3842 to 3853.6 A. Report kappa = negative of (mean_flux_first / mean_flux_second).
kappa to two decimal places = -1.19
